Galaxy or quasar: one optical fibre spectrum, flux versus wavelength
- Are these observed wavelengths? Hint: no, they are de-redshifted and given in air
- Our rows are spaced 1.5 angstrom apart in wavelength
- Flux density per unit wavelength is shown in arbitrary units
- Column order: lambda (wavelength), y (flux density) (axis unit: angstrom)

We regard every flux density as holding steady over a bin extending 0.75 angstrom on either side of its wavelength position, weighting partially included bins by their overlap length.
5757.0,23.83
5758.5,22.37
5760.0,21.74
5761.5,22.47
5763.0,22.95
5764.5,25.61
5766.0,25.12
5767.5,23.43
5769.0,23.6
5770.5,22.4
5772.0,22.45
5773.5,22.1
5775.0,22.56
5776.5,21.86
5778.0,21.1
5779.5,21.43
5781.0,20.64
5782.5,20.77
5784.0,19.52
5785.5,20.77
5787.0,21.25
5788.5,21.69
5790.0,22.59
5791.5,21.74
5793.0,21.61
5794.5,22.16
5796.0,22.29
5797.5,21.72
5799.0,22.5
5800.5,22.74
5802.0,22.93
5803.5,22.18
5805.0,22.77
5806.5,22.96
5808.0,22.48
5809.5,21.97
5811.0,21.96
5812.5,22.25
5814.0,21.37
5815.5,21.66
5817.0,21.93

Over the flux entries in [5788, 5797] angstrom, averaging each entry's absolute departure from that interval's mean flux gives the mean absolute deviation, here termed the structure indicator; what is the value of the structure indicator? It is 0.33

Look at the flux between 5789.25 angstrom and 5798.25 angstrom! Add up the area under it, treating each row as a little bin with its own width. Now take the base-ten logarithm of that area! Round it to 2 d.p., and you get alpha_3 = 2.30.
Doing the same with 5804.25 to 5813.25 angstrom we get 2.30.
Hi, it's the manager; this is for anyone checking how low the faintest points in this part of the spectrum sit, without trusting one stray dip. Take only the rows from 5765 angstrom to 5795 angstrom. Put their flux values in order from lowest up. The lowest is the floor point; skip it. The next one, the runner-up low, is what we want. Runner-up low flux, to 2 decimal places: 20.64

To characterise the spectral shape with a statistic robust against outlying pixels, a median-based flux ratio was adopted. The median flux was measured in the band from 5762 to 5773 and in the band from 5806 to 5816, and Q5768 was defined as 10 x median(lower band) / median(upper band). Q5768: 10.7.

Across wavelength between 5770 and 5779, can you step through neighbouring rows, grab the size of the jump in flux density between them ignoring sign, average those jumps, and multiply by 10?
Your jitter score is 4.6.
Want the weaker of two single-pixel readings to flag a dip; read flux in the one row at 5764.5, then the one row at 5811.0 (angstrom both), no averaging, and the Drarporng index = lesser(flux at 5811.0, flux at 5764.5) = 22.0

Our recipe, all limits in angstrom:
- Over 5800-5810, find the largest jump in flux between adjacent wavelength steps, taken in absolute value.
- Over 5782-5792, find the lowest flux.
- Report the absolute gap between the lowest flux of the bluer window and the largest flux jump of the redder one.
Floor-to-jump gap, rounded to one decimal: 18.8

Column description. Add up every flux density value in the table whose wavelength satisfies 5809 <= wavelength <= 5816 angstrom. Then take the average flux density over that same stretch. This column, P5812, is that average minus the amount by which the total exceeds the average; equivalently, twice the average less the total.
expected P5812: -65.5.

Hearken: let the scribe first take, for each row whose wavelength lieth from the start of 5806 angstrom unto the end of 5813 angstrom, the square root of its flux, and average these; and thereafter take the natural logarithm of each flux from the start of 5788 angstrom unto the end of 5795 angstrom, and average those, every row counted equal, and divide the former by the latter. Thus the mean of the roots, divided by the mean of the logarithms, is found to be 1.53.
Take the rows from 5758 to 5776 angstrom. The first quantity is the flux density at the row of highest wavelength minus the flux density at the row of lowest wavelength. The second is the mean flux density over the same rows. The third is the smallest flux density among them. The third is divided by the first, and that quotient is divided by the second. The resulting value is 5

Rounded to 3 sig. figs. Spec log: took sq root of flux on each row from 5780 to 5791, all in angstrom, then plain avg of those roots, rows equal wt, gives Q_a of 4.59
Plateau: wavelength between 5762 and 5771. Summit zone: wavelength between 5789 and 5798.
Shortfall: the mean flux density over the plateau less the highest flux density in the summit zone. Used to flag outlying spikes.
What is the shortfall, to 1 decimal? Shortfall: 1.3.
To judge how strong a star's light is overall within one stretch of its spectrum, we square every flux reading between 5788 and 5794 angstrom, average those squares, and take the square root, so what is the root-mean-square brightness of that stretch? 21.9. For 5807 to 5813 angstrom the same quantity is 22.2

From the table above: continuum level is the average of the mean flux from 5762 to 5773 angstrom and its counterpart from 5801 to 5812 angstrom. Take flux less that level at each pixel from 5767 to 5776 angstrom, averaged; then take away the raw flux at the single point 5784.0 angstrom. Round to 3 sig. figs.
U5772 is -19.8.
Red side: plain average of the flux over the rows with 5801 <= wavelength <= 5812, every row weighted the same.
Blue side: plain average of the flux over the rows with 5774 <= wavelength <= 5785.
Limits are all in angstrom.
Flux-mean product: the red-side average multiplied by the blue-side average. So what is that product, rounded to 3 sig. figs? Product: 475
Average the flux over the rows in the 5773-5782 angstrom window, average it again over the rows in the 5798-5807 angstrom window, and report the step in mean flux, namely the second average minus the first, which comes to 1.1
